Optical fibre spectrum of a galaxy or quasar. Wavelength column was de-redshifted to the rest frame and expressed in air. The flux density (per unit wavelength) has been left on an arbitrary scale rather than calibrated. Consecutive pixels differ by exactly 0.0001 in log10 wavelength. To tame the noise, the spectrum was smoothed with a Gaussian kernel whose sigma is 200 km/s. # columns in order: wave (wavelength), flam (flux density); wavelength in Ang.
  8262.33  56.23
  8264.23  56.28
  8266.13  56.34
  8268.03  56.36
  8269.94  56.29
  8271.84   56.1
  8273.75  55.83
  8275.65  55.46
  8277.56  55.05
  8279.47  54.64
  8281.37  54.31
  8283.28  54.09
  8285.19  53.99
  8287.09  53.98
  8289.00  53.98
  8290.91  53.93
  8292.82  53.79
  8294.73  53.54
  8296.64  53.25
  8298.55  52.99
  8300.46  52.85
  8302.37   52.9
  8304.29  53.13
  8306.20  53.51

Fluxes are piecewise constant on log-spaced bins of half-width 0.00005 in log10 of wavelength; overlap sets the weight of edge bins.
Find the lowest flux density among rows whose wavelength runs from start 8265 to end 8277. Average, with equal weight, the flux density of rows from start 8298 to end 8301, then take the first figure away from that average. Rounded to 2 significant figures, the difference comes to -2.5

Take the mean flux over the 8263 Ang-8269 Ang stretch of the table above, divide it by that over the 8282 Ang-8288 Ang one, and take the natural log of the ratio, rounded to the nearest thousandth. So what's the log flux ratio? 0.042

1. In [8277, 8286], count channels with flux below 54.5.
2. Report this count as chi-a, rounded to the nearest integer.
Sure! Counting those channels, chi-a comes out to 3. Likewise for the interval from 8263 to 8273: 0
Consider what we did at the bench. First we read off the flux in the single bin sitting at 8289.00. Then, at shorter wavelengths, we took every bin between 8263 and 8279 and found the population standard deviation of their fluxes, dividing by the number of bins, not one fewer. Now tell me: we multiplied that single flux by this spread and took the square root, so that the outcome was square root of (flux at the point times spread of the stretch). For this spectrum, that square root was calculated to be 4.9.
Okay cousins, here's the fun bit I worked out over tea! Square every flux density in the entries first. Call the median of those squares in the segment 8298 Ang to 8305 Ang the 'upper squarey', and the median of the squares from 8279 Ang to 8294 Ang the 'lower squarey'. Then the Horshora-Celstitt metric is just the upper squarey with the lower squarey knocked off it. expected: -111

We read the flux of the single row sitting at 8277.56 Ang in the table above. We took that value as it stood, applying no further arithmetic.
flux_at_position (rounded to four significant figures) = 55.05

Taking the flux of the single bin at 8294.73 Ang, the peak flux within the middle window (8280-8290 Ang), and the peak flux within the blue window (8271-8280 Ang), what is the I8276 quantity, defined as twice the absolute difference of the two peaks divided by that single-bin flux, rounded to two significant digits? 0.067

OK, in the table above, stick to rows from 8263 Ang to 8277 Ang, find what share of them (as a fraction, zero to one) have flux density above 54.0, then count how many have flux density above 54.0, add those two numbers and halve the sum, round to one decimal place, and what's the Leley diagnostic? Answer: 4.0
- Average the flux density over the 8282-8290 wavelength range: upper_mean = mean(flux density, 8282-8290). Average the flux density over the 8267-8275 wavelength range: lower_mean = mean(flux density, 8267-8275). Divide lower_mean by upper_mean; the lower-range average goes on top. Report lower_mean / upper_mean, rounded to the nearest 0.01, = 1.04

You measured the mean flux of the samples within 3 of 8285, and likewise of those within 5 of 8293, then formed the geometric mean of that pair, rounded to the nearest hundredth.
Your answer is 53.86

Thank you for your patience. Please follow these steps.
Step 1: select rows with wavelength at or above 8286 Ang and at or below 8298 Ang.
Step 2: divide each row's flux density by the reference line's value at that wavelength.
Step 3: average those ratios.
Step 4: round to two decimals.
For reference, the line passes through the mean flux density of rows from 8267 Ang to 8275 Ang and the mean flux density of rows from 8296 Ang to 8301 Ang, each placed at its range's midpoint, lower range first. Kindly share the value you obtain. 1.00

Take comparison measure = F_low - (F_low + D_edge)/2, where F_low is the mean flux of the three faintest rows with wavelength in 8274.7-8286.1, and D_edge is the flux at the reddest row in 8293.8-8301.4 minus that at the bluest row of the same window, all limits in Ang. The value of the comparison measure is 27.4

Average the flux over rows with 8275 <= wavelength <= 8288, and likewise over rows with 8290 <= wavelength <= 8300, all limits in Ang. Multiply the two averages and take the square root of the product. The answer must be 54.0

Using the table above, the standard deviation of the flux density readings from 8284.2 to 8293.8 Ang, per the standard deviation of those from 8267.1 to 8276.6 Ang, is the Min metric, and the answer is 0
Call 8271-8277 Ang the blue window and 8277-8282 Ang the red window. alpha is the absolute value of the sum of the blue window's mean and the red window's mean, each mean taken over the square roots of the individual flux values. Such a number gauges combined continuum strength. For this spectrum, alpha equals 14.9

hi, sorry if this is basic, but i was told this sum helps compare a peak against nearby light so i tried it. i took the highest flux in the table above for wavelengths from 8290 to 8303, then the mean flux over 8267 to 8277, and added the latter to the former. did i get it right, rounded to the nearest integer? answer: 110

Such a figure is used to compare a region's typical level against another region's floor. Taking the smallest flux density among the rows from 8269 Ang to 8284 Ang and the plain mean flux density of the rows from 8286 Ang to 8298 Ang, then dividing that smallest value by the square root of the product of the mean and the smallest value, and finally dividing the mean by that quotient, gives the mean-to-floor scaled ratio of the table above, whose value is 53.6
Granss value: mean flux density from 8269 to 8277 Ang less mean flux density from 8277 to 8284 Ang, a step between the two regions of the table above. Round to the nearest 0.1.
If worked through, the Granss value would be 1.4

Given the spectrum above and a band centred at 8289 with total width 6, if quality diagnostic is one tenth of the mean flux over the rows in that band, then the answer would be 5.40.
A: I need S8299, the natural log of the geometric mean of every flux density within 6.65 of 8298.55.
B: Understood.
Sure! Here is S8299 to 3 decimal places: 3.974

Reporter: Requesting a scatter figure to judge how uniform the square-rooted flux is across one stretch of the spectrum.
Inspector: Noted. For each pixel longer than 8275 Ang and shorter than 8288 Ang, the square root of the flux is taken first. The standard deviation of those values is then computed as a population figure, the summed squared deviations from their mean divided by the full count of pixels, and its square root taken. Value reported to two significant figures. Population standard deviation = 0.036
